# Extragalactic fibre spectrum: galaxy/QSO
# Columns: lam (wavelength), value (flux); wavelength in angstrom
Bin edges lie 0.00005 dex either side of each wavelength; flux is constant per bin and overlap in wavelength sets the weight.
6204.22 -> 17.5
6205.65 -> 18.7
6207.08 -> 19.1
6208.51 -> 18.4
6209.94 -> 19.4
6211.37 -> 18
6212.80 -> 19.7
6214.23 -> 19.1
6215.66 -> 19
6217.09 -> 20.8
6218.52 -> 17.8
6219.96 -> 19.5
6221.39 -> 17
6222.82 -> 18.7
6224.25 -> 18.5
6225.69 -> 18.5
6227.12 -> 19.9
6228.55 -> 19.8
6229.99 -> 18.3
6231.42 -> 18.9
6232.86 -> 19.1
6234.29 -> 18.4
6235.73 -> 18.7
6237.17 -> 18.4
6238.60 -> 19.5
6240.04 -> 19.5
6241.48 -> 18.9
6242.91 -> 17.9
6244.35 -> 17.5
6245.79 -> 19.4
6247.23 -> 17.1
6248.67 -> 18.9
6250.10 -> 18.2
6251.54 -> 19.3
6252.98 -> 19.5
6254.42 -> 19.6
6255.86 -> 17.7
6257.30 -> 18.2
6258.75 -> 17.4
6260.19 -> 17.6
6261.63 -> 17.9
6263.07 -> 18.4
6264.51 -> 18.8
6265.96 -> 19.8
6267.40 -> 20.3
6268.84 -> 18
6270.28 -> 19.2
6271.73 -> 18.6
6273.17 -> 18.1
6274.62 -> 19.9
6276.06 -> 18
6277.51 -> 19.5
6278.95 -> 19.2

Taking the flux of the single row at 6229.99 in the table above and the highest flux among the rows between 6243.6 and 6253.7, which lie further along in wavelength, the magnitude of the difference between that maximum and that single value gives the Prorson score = 1.2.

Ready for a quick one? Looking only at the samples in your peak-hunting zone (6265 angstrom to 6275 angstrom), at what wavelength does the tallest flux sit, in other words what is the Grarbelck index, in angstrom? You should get 6267.40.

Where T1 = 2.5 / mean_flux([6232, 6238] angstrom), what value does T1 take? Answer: 0.134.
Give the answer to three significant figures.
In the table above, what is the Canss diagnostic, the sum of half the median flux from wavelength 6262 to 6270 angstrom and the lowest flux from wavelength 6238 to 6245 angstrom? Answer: 26.9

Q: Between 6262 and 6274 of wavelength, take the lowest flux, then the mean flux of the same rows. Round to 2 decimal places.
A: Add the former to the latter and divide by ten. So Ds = 3.69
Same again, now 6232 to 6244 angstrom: 3.67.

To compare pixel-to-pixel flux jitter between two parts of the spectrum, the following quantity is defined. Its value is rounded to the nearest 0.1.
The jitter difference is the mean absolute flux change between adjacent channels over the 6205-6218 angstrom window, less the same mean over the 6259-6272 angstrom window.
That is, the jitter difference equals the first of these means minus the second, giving 0.1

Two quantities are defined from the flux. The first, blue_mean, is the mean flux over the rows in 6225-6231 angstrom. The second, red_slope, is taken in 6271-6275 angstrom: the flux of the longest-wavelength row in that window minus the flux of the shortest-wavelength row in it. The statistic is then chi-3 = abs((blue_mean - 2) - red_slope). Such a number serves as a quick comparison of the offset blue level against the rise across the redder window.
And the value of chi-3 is 15.8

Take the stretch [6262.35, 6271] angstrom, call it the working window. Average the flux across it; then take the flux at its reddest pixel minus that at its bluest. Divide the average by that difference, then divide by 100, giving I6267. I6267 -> 0.2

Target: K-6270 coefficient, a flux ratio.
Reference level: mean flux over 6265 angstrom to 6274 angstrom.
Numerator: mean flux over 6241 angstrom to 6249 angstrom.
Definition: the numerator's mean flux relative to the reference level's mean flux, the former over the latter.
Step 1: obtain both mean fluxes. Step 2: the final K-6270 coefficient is 0.96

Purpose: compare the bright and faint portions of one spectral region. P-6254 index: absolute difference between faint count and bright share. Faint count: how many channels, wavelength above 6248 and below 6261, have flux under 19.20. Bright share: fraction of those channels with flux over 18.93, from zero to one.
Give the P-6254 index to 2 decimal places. 5.67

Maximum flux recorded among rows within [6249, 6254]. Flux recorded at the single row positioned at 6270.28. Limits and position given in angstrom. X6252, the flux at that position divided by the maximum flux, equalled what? 0.98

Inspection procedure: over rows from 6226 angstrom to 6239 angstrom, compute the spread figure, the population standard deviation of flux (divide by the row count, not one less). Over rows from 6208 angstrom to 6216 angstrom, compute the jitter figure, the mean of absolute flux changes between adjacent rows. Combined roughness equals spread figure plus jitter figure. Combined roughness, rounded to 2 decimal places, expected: 1.54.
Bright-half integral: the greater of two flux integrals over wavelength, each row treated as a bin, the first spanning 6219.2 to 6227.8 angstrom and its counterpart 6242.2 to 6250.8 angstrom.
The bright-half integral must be 161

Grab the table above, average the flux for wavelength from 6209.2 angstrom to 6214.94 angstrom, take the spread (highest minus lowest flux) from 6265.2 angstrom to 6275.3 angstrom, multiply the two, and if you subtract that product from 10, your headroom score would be -34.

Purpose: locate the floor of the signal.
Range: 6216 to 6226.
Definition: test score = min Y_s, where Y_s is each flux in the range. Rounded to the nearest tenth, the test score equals 17.0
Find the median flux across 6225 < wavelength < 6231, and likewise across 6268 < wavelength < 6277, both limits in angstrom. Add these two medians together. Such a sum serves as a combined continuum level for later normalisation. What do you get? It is 37.5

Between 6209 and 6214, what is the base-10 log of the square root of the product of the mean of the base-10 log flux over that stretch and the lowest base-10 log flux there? 0.103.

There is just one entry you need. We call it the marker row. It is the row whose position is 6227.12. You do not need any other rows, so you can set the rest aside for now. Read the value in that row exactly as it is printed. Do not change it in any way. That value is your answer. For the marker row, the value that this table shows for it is 19.9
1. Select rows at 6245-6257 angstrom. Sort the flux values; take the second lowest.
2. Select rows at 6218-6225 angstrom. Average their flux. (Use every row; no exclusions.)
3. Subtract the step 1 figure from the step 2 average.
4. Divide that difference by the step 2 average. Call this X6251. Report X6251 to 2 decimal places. 0.03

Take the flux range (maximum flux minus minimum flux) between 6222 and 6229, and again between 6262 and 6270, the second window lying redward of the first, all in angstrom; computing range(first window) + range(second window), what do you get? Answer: 3.7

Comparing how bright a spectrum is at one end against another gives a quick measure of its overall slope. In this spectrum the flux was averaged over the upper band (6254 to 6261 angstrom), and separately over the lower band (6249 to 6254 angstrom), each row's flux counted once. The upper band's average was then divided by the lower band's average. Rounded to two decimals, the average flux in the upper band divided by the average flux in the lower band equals 0.95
